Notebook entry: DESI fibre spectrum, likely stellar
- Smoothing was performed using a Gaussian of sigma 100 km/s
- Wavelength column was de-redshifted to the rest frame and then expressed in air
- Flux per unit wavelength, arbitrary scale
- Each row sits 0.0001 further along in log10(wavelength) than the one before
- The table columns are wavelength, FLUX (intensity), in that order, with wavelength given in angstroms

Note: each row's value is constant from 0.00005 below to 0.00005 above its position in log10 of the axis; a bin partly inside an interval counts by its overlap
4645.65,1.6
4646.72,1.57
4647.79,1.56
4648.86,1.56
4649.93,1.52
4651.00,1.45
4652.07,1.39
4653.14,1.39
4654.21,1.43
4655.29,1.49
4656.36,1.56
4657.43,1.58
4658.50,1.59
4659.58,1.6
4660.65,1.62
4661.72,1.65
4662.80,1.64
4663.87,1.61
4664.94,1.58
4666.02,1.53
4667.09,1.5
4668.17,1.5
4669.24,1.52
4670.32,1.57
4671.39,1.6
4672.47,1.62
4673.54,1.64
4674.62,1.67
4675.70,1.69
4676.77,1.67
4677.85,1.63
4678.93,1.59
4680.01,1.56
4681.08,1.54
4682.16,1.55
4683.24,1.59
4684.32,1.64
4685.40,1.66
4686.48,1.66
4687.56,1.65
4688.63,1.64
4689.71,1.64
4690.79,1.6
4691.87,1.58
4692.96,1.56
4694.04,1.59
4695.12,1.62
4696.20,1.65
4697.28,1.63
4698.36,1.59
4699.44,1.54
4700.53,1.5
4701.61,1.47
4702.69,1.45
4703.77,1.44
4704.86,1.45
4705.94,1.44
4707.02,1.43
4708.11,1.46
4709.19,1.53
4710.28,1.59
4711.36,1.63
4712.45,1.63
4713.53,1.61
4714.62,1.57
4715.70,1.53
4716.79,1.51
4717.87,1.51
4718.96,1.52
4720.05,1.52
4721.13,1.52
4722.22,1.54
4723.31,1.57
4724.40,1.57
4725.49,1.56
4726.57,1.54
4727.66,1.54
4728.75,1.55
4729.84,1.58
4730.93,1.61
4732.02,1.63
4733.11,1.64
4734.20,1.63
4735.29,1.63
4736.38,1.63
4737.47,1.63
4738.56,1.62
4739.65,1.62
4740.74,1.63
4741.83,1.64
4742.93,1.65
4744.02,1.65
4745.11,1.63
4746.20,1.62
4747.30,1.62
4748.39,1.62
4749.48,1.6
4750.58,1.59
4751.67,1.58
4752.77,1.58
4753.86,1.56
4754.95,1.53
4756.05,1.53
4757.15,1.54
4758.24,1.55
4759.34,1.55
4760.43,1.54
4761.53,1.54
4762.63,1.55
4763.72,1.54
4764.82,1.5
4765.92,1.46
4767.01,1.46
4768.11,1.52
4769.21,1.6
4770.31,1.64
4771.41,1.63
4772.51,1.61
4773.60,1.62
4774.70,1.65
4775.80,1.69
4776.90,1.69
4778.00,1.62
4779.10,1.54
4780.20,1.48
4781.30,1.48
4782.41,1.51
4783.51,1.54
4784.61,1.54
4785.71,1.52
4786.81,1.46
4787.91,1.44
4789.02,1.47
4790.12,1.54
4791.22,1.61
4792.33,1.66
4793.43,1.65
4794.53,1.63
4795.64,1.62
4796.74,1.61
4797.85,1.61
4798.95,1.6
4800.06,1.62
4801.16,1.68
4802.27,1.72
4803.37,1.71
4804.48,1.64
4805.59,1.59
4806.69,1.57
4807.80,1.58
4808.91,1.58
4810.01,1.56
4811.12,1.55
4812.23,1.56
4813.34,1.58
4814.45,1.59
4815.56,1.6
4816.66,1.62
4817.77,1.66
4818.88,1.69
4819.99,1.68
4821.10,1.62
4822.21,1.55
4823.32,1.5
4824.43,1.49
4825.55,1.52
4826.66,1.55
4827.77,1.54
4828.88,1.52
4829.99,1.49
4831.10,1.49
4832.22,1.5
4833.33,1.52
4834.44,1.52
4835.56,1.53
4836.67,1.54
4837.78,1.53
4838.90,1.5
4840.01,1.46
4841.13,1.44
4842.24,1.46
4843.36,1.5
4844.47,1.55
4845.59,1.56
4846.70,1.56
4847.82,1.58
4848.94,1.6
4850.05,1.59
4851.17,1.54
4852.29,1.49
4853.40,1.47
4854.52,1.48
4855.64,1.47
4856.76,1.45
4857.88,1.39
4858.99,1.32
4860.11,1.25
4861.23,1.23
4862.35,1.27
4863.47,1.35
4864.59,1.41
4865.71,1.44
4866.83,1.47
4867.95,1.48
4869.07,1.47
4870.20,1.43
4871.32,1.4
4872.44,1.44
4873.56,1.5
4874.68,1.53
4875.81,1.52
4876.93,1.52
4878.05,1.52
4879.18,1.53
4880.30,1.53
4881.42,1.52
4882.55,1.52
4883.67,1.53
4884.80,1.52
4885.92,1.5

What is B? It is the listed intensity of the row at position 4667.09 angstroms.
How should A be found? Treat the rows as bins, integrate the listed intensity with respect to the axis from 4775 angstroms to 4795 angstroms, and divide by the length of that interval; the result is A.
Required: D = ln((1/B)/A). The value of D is -0.850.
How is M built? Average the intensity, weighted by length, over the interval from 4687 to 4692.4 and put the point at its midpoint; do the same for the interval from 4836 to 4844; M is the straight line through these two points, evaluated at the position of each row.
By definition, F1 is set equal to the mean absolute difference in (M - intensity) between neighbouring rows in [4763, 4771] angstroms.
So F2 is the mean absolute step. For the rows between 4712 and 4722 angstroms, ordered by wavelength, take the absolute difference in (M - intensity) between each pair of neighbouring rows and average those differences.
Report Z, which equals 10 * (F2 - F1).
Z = -0.27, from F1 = 0.044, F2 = 0.016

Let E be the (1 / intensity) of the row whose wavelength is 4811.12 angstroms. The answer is 0.65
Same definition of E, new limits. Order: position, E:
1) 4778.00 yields 0.62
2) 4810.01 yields 0.64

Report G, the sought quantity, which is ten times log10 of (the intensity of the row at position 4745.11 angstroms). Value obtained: 2.12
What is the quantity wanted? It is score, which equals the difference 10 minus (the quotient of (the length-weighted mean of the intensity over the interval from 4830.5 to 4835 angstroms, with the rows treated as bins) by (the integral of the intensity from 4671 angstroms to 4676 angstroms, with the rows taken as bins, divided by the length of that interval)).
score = 9.08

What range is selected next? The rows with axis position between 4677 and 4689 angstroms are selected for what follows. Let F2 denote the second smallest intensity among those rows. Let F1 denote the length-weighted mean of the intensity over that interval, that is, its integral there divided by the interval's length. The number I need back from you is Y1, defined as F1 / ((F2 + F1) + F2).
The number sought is 0.342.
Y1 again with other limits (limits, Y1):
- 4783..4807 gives 0.353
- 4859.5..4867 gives 0.349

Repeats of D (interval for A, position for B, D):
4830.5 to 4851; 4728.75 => -0.860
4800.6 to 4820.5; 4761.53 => -0.914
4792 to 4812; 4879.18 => -0.908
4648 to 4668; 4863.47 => -0.731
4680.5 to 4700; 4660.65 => -0.957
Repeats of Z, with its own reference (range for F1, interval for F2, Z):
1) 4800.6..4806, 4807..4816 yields -0.30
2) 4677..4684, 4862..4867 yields 0.23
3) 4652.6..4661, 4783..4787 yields -0.07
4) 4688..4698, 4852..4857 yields -0.09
